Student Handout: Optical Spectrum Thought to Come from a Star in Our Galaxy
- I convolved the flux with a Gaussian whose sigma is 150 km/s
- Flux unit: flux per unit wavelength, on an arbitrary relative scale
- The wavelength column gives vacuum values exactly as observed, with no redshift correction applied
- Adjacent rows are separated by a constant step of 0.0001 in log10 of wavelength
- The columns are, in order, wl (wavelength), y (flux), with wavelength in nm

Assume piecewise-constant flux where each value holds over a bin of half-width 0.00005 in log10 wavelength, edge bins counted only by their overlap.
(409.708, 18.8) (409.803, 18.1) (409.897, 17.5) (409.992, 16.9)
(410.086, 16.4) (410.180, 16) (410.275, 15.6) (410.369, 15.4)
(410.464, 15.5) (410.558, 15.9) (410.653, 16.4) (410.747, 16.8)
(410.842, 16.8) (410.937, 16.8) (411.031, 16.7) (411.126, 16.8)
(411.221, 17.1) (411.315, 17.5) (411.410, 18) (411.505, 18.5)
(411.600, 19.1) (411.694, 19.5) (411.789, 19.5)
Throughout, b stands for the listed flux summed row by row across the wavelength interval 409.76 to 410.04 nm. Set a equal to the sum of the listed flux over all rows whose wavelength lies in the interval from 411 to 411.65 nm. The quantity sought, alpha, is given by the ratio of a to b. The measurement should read 2.4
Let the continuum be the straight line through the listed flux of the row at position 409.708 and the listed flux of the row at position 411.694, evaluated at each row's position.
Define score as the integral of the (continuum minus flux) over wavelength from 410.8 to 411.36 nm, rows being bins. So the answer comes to 1.3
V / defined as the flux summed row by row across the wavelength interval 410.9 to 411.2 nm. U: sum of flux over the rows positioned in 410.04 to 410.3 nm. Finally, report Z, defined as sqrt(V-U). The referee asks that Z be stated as 1.5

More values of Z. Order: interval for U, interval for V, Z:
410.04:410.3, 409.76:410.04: 2.1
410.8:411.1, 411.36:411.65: 2.3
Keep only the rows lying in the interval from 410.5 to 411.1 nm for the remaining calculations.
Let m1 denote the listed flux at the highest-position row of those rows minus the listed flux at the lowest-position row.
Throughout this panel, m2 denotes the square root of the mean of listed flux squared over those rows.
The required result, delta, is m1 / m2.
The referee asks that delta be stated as 0.05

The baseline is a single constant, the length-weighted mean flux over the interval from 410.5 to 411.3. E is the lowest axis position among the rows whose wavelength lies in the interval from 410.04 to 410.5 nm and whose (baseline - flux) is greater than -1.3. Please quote 410.086 nm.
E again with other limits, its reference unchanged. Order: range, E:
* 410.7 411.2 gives 410.747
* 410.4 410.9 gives 410.464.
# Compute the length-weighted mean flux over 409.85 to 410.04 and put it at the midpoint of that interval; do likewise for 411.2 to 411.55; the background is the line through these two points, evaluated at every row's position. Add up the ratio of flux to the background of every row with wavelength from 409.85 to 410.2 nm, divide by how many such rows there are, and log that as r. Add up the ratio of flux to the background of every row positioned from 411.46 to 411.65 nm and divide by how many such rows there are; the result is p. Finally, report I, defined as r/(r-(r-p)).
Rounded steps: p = 1.05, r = 0.969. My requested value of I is 0.923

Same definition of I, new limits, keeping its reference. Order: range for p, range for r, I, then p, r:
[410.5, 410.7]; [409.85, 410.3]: 1.034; 0.92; 0.955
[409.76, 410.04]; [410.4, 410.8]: 0.906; 1.02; 0.923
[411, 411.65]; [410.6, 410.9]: 0.957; 0.99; 0.950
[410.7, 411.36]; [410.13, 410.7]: 0.948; 0.96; 0.908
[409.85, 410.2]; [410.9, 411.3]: 0.983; 0.97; 0.952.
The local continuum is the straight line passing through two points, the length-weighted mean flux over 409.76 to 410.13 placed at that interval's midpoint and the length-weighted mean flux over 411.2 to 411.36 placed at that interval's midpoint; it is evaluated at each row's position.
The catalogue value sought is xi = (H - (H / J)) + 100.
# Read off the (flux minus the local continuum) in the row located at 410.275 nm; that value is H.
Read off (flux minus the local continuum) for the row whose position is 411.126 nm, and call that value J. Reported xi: 95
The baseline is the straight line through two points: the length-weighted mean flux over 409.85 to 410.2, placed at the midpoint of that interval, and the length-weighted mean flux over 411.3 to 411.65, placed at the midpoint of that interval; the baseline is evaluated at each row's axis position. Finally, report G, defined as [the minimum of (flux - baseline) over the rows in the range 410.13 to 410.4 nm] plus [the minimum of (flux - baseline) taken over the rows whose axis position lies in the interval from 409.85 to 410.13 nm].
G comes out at -2.2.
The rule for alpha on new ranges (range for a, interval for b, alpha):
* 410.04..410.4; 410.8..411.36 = 0.6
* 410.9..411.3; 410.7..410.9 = 2.0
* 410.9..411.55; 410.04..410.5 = 1.5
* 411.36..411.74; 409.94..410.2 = 1.5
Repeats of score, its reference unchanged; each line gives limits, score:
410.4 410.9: 1.4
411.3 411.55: 0.3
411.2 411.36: 0.3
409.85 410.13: 0.5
